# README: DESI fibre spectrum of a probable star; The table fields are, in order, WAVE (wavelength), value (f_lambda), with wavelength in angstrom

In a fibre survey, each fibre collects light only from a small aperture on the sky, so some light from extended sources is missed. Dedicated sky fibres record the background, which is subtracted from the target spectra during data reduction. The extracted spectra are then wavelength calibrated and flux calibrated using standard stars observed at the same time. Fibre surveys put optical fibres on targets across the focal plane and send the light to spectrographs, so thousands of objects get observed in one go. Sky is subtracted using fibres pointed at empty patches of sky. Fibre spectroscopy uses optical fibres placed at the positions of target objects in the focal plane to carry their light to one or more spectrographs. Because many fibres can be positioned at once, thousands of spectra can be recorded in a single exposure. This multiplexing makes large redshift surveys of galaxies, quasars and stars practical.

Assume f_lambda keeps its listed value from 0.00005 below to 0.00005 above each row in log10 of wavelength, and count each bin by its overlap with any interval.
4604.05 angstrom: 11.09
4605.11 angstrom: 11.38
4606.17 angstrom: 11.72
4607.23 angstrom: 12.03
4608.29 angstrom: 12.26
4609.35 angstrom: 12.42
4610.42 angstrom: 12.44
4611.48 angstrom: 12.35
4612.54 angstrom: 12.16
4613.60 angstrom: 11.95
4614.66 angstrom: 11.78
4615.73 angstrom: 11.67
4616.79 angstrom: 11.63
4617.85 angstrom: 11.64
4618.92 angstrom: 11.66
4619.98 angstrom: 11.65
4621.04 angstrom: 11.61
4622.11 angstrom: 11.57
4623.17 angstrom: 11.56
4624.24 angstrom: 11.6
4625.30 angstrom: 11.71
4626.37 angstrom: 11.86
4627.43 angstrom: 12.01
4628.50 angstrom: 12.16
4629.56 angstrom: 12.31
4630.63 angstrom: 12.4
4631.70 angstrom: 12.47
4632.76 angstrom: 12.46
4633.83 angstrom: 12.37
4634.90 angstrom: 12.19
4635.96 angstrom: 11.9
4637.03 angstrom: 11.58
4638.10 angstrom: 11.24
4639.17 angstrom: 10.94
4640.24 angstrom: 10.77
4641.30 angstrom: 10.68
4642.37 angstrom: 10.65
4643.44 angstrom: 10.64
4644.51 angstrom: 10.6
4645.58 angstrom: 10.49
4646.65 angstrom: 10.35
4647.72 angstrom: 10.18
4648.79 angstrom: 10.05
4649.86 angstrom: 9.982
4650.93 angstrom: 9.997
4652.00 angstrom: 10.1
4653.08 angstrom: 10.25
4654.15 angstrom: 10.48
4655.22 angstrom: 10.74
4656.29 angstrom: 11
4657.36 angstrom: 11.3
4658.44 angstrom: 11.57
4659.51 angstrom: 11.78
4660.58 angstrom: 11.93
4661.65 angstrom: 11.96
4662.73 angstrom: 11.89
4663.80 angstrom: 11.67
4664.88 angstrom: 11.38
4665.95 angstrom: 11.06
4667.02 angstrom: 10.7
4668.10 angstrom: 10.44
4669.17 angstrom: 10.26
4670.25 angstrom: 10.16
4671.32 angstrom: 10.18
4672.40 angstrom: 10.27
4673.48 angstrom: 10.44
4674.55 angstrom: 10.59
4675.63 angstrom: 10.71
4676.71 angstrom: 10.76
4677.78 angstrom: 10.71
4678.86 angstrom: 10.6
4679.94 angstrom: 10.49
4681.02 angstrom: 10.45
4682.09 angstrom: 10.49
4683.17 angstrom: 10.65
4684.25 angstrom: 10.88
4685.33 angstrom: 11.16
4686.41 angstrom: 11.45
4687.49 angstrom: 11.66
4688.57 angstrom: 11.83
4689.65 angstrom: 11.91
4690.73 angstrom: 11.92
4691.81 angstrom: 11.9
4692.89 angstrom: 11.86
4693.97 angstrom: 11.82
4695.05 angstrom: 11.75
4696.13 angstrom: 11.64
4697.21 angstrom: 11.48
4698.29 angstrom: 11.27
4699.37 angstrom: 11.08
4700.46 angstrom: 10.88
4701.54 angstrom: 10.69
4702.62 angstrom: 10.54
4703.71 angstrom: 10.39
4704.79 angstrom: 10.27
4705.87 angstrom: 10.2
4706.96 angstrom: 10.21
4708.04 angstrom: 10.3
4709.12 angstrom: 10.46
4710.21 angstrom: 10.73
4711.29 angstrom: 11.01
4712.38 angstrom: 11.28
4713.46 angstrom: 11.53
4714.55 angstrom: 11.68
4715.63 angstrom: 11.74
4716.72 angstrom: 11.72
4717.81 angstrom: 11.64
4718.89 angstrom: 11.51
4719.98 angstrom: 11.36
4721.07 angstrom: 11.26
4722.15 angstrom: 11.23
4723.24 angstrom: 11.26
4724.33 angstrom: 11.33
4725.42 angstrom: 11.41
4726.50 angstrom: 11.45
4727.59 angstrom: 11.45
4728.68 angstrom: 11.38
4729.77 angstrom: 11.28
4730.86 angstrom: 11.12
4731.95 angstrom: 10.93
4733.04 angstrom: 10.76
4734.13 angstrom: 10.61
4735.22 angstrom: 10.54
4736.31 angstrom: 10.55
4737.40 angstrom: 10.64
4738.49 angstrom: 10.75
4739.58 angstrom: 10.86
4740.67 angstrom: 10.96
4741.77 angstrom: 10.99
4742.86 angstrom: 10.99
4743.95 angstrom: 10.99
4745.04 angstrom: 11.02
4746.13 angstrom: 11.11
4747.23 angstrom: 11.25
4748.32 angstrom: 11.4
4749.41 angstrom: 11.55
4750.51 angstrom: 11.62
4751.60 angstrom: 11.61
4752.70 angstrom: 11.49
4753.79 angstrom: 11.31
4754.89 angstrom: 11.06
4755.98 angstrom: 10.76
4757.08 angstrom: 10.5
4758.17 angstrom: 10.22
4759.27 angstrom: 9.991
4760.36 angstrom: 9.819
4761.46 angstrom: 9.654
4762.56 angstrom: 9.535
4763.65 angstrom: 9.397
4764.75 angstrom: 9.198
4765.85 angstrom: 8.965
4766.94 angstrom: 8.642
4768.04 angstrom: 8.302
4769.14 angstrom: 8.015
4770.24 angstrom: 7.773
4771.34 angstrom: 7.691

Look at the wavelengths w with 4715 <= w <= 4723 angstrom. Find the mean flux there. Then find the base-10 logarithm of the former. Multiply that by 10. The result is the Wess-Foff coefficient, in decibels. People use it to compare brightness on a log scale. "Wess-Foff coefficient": 10.6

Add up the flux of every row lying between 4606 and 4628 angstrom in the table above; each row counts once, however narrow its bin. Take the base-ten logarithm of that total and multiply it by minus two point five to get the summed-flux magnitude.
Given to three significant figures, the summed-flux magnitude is -5.99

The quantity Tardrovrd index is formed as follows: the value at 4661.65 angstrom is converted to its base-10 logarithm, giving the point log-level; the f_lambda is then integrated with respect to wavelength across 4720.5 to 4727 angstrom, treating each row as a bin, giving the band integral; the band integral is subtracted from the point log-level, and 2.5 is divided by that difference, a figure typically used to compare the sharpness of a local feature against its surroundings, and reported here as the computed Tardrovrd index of -0.034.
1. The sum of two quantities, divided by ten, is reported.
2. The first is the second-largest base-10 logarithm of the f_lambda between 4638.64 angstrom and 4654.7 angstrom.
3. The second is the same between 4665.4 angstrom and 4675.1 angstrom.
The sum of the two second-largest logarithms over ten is 0.206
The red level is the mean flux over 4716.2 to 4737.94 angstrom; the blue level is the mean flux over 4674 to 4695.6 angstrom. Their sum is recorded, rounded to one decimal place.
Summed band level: 22.4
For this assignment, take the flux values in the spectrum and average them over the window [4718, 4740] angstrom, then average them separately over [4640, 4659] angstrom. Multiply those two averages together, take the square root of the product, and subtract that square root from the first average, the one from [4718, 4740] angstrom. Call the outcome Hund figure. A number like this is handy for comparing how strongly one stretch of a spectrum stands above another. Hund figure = 0.3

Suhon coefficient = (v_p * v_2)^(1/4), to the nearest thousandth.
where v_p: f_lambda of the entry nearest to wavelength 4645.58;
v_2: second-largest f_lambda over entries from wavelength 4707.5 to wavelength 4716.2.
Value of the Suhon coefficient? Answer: 3.327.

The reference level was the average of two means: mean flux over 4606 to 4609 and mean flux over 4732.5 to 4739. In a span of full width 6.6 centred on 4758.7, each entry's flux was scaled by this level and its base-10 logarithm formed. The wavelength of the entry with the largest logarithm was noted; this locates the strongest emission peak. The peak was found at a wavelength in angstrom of 4755.98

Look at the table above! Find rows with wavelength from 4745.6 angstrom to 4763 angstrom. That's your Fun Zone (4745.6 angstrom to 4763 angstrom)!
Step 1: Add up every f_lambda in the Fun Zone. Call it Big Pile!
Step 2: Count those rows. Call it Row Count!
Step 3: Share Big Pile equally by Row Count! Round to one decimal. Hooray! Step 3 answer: 10.8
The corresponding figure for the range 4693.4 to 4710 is 10.9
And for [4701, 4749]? 11.0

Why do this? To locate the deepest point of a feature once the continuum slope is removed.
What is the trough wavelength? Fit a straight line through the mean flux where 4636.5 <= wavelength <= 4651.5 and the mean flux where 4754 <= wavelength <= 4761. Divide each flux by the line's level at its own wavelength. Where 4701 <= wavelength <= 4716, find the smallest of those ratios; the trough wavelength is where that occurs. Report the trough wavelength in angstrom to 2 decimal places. 4705.87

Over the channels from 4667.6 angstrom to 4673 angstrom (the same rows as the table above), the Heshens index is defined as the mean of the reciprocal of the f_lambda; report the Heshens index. 0.097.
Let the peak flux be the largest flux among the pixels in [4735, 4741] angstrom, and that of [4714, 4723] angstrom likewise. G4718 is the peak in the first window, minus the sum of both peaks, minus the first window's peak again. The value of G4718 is -22.7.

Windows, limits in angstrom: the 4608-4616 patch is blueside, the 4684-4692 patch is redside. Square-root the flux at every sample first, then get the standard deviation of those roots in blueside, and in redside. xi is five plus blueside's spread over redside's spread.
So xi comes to 5.73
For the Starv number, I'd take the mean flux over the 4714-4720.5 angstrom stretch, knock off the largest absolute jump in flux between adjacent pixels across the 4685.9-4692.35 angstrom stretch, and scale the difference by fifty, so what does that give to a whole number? 570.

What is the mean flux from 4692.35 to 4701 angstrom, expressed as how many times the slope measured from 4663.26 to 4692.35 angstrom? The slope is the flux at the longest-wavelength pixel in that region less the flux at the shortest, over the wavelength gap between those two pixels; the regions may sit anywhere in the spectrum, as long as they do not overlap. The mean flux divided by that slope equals 1397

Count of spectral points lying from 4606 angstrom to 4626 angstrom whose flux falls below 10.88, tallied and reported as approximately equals 0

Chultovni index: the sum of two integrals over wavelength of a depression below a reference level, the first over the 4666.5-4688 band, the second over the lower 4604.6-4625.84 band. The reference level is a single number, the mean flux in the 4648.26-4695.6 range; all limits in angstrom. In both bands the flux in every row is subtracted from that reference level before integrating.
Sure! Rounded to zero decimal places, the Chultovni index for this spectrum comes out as -11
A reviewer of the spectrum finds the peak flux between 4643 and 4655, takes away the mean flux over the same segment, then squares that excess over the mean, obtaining 0.1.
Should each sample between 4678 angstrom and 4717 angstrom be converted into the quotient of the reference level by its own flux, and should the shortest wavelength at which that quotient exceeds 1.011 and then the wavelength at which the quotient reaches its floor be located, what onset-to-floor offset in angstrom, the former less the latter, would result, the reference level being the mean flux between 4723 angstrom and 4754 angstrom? -11.9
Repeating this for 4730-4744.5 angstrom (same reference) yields 1.1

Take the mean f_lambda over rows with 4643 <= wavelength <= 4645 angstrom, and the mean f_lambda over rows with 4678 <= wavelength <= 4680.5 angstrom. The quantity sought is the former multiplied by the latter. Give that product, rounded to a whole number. 112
